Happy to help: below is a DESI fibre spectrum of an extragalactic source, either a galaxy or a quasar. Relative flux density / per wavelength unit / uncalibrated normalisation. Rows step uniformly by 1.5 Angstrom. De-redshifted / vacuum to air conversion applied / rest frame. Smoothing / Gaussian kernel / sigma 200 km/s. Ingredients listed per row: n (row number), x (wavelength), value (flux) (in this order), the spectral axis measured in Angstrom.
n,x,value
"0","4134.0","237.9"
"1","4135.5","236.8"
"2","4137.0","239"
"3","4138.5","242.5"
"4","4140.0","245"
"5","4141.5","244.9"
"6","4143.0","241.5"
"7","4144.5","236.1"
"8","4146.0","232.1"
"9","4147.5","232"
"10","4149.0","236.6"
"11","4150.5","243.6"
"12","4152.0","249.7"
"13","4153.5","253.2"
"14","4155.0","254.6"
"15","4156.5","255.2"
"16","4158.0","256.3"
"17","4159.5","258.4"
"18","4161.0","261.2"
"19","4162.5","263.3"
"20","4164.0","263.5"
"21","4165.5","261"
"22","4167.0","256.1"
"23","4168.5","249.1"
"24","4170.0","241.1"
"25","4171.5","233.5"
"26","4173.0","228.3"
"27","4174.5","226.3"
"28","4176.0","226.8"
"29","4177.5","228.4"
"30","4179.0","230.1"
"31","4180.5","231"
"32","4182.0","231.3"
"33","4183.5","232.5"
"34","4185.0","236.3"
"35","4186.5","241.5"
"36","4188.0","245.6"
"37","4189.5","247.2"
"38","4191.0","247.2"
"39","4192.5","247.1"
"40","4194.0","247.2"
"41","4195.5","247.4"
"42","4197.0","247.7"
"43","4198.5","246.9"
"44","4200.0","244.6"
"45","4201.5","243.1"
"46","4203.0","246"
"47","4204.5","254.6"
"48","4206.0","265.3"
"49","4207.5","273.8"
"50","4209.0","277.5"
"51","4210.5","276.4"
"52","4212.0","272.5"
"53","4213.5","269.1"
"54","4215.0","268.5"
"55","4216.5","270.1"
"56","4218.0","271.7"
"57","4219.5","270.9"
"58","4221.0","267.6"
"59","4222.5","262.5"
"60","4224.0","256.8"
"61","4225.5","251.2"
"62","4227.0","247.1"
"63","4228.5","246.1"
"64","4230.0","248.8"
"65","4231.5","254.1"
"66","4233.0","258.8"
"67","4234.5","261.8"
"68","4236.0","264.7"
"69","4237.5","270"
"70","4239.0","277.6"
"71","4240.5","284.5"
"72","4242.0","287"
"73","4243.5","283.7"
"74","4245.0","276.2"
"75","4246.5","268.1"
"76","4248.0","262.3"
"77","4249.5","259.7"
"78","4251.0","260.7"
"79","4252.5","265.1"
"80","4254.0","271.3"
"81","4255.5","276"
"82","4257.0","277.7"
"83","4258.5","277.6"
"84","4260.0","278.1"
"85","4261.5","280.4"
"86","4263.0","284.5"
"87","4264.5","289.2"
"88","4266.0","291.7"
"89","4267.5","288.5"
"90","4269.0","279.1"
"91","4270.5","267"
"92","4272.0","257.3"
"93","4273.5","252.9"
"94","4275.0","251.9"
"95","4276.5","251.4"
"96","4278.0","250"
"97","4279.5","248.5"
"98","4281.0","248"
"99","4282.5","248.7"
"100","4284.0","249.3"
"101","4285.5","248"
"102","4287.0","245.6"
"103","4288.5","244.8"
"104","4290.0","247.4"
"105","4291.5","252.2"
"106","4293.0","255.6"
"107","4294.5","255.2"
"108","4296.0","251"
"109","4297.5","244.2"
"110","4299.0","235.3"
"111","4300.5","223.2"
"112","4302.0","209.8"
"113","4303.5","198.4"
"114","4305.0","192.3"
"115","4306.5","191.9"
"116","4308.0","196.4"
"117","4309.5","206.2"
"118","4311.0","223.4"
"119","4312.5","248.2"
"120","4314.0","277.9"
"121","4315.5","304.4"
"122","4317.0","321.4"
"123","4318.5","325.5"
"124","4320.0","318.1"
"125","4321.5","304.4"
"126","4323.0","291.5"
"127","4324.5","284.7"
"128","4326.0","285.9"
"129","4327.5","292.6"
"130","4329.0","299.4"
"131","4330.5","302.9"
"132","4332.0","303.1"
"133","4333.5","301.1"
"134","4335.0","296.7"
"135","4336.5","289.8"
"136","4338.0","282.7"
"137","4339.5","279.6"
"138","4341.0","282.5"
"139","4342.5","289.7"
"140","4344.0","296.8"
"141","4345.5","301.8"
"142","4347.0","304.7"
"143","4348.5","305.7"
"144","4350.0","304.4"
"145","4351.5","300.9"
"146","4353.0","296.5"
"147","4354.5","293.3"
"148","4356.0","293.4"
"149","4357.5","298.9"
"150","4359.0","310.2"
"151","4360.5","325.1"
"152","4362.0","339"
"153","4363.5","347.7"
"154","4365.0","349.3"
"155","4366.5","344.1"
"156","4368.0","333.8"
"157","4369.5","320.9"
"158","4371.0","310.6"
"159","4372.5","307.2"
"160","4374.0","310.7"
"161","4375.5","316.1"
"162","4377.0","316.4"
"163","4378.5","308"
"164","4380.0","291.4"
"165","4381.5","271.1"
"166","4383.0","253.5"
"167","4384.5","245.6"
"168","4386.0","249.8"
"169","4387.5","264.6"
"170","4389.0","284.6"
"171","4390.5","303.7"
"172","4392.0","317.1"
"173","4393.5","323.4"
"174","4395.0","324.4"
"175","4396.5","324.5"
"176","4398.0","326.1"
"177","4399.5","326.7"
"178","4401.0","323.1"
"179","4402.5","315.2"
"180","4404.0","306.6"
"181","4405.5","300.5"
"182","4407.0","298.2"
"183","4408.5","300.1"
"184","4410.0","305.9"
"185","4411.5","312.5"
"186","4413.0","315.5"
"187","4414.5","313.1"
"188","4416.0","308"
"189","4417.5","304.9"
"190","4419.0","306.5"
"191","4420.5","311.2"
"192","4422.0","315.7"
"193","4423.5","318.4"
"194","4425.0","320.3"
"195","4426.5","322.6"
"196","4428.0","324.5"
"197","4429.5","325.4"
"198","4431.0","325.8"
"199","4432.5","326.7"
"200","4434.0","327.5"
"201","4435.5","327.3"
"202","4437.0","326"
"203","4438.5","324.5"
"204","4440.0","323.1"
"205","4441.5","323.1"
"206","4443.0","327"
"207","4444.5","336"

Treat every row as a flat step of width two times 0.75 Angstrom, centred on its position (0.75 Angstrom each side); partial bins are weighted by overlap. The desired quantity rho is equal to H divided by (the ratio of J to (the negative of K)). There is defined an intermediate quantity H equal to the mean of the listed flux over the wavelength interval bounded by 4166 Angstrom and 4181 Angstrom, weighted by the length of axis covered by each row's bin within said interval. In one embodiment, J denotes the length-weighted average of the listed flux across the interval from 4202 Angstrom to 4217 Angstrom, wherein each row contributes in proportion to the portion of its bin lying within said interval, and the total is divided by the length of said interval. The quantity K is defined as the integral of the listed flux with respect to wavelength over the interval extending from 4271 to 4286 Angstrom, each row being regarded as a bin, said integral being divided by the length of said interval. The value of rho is -221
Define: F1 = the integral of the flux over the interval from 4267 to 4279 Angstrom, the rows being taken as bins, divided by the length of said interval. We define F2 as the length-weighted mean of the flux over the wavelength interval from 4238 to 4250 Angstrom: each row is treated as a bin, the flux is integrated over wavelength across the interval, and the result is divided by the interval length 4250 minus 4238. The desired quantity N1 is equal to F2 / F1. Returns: 1.05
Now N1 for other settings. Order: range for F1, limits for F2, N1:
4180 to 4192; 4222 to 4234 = 1.06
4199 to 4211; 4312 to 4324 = 1.15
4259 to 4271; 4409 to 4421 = 1.10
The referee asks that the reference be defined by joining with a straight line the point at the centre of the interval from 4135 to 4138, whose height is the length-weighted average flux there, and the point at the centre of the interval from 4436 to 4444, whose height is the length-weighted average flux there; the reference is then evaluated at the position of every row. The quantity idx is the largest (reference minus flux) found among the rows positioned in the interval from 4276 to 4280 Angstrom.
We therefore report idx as 31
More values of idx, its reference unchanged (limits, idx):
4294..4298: 40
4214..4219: -8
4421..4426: 4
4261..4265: -6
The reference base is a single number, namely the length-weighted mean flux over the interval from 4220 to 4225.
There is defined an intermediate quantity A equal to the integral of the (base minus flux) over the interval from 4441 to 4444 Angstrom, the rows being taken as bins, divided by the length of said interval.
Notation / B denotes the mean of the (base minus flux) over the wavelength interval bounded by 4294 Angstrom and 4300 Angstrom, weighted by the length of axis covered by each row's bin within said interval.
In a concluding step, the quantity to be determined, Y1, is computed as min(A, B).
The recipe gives -64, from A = -64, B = 17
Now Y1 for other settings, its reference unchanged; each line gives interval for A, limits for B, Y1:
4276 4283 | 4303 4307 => 13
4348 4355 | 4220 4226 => -38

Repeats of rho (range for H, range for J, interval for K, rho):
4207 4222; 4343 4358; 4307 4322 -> -246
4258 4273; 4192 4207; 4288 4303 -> -270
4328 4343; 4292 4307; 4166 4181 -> -304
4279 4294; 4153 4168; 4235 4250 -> -264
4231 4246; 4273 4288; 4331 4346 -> -319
